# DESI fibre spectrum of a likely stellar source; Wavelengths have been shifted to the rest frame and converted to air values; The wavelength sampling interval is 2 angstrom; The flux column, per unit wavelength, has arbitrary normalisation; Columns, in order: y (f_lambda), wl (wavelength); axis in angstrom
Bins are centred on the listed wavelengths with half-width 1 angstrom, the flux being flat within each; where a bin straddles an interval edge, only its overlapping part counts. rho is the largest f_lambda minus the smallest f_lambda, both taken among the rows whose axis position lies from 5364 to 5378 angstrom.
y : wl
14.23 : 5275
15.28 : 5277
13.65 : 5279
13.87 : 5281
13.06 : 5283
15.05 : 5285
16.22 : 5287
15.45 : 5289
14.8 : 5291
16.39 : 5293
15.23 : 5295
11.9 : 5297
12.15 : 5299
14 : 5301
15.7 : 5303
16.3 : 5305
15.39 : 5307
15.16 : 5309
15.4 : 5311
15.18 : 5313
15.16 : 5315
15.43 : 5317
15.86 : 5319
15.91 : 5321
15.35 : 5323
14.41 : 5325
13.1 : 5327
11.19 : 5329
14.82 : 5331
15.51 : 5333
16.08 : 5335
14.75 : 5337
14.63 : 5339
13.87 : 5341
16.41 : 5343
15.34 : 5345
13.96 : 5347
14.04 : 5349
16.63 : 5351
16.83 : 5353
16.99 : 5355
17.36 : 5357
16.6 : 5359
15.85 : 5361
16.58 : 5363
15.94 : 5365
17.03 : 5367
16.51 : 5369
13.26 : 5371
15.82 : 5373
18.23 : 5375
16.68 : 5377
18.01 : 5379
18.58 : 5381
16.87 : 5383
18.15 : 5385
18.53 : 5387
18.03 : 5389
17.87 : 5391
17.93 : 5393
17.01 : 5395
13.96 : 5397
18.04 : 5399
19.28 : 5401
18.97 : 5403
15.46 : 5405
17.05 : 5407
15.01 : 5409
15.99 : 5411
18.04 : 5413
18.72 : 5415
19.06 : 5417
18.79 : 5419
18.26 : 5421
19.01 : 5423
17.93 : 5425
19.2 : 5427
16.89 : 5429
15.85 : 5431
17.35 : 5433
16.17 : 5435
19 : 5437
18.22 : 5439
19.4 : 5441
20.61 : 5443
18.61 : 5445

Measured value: 5.0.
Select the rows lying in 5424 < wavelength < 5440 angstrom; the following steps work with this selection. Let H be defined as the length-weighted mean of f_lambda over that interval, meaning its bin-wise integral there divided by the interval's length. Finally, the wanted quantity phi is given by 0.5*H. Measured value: 8.8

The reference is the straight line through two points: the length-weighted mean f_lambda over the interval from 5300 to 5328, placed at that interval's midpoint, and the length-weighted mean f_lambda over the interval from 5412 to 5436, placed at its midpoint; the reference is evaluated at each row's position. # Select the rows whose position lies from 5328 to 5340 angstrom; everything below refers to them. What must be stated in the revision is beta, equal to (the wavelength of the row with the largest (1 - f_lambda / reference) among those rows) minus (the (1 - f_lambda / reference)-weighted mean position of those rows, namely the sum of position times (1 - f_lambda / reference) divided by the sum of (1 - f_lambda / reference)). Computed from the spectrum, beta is -2.7 angstrom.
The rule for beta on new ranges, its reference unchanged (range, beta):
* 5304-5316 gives 8.6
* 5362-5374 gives -0.5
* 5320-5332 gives 0.4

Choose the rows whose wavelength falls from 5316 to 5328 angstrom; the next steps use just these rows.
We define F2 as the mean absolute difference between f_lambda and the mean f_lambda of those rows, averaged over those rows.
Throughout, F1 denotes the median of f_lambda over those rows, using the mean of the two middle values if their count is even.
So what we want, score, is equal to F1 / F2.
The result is 18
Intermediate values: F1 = 15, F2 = 0.84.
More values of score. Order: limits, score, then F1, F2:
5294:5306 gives 10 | 15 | 1.53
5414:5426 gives 53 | 19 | 0.36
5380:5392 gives 43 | 18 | 0.42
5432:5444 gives 15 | 19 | 1.21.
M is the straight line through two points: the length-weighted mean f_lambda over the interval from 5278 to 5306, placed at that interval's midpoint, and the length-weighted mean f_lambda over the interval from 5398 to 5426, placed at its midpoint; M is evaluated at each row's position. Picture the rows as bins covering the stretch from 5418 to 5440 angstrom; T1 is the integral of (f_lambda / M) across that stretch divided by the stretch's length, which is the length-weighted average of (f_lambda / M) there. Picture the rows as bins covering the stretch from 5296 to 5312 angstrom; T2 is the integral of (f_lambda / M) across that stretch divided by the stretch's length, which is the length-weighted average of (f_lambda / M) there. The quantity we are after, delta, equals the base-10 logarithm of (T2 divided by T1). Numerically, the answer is -0.0018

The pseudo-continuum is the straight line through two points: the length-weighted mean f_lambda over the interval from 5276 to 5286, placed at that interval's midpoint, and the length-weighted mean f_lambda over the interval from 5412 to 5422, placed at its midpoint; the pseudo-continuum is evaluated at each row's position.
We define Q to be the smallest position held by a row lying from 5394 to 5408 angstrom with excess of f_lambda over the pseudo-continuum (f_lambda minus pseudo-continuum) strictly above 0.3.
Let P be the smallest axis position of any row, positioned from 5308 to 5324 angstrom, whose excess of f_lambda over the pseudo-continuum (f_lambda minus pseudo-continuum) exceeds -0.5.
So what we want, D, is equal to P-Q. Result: -92 angstrom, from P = 5309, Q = 5401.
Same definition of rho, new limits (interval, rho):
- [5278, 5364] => 6.2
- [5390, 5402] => 5.3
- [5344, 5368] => 3.4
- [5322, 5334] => 4.3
